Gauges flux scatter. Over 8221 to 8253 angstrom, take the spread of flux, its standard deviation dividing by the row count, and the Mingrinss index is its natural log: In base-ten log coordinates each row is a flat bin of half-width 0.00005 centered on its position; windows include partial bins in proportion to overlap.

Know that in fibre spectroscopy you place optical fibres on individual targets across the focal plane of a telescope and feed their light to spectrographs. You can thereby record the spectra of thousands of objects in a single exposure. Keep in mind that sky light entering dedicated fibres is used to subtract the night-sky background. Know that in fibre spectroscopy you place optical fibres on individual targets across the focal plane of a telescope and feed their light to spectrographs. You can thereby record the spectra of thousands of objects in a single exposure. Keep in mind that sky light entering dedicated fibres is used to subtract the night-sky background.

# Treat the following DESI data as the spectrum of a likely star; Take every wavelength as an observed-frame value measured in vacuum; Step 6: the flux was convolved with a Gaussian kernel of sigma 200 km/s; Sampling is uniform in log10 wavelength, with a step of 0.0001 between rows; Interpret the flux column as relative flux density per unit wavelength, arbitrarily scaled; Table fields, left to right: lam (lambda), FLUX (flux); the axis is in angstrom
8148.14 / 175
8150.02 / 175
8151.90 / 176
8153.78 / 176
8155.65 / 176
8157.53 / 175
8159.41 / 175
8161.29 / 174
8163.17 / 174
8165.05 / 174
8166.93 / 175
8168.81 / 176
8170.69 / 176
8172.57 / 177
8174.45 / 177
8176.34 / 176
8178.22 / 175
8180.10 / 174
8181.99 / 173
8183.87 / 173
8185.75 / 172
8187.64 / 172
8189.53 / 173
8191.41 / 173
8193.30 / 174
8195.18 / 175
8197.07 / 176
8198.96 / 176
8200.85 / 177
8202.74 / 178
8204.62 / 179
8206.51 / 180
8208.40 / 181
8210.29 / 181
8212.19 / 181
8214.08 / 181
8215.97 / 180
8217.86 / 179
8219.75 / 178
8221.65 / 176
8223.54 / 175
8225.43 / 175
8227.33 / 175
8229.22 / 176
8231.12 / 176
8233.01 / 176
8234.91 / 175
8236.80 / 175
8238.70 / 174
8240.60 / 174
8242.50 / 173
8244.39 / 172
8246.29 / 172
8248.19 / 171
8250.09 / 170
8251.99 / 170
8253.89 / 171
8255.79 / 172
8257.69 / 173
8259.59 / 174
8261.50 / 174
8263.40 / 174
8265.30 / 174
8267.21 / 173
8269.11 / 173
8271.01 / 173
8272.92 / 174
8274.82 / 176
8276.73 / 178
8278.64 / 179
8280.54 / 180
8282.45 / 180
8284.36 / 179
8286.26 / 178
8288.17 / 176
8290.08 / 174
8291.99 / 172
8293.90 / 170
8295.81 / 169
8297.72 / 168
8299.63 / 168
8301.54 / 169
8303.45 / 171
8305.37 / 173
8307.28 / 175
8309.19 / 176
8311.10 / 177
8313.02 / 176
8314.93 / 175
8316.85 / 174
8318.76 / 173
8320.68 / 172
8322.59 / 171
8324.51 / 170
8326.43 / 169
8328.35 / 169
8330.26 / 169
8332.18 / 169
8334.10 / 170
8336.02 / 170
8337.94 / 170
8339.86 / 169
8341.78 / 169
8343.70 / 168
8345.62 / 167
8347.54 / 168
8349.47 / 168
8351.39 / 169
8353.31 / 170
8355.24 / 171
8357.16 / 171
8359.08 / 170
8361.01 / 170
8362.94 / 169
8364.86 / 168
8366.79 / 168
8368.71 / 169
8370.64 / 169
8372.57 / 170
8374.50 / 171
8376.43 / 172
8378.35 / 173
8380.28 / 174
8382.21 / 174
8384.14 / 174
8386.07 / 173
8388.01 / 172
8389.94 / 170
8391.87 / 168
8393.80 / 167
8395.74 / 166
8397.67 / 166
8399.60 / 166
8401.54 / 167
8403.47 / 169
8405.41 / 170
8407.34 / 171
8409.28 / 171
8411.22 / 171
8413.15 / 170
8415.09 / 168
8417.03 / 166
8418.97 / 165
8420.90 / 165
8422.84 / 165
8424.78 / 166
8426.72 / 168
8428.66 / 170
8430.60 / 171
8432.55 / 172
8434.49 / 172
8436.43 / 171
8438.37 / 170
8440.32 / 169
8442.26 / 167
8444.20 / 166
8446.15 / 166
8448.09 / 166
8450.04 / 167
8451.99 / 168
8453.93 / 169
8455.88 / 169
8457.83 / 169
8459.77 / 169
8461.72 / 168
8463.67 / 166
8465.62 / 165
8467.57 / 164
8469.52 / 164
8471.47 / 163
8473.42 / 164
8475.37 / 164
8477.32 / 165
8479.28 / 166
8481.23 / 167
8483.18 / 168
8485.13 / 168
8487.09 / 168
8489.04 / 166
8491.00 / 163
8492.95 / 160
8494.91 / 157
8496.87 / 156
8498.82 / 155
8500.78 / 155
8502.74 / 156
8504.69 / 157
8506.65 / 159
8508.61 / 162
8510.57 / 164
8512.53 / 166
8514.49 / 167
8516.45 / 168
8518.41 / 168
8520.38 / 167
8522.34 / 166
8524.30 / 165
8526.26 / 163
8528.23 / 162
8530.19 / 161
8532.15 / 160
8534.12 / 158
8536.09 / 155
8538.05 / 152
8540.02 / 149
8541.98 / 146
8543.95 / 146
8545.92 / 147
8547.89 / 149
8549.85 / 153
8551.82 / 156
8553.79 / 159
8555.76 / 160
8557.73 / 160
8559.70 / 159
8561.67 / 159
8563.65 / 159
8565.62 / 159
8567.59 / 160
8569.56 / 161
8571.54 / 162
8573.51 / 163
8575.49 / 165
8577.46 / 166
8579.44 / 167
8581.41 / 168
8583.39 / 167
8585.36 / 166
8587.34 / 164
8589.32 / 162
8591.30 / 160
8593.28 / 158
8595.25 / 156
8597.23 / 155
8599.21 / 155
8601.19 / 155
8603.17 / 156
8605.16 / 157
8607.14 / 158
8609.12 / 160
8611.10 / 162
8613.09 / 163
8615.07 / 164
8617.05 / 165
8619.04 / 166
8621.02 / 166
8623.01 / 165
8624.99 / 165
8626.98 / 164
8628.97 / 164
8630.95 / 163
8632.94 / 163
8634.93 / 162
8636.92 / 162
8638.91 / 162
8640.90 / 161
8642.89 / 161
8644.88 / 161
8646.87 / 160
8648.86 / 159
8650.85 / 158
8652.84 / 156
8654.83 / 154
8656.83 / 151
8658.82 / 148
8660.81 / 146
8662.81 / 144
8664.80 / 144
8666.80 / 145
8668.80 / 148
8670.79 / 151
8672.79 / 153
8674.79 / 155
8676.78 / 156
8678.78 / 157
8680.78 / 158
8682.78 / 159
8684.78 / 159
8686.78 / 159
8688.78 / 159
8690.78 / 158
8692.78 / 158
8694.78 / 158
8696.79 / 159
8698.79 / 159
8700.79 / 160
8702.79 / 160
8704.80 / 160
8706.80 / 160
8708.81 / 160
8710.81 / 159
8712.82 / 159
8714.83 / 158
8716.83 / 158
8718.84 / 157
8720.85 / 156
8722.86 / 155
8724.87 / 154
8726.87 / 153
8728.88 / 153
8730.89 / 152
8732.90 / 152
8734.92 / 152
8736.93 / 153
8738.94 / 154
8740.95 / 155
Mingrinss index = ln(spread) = 0.71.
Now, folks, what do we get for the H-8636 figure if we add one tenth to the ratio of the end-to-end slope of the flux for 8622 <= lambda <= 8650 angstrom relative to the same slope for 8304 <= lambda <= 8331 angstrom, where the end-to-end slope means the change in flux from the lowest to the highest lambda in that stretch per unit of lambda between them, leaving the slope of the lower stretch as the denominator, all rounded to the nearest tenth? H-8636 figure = 1.5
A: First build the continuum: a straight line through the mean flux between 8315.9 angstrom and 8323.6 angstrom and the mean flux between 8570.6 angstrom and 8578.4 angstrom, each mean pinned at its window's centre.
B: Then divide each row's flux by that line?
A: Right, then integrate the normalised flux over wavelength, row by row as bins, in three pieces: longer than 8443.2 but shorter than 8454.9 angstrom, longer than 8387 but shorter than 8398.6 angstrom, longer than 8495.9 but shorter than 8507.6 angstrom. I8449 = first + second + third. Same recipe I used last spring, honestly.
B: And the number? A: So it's 34.1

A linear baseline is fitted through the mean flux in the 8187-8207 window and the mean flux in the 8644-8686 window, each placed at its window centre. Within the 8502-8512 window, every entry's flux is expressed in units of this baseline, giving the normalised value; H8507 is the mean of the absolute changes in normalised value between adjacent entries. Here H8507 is 0.0130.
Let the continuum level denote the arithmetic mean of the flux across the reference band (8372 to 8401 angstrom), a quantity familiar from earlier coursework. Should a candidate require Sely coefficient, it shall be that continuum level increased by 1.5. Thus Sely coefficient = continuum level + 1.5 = 172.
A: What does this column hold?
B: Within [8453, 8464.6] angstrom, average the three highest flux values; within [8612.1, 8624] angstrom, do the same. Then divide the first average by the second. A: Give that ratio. 1.02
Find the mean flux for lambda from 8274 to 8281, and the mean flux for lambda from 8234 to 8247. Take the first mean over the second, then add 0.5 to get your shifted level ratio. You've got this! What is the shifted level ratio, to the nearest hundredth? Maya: 1.53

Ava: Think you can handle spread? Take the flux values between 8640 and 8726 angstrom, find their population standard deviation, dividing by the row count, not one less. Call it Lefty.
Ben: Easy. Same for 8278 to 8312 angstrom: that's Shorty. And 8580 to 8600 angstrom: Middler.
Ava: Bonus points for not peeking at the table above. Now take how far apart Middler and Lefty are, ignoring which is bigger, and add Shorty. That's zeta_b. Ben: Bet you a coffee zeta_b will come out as 4.2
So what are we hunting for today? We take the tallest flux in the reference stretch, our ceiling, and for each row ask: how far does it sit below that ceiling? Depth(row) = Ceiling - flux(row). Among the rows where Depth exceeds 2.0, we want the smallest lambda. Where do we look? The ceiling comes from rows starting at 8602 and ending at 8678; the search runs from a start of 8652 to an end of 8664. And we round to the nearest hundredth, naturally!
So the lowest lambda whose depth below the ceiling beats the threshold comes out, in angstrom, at 8652.84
